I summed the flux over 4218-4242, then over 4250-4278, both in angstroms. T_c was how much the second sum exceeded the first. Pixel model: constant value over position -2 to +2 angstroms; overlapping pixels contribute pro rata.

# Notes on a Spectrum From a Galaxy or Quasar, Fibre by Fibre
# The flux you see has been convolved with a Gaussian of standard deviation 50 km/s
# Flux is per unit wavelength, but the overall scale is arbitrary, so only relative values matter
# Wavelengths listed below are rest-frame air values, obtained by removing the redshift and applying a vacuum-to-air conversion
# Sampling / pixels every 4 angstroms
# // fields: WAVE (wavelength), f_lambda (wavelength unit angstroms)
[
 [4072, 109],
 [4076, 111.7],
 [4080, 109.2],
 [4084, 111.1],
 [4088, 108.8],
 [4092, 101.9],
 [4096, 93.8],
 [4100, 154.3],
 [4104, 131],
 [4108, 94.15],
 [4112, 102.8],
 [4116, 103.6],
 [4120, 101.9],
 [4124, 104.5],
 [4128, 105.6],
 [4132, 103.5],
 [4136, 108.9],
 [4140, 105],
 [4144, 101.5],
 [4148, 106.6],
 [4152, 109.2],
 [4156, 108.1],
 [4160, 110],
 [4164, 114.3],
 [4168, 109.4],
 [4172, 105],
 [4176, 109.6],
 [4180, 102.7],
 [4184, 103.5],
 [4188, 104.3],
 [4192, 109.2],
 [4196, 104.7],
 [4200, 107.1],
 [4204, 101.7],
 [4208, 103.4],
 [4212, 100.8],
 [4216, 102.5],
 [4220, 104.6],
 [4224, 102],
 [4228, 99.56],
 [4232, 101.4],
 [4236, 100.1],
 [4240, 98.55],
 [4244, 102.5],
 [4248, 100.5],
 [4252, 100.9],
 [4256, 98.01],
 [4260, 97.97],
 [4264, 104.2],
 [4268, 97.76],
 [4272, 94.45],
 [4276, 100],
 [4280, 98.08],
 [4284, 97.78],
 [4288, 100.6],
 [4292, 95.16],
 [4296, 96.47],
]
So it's 87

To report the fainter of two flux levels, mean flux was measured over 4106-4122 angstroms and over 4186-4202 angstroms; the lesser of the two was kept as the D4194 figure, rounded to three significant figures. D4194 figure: 101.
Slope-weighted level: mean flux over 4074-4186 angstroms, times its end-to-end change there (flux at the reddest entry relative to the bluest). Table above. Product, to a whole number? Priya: -888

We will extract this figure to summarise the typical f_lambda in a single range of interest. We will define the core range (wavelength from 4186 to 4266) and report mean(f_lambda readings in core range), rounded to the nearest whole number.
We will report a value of 102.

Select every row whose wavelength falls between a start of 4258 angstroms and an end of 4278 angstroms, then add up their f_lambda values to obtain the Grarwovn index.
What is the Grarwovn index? 494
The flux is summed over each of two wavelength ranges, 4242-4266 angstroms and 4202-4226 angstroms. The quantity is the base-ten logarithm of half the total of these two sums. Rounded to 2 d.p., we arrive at 2.79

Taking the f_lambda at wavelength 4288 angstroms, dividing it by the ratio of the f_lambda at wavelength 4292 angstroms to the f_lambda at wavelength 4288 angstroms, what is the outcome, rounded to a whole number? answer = 106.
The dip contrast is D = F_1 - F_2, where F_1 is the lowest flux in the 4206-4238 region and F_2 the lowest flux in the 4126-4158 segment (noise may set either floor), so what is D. -1.9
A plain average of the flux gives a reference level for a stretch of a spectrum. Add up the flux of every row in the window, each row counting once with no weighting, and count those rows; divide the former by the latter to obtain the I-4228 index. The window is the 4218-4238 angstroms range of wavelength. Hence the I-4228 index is 102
